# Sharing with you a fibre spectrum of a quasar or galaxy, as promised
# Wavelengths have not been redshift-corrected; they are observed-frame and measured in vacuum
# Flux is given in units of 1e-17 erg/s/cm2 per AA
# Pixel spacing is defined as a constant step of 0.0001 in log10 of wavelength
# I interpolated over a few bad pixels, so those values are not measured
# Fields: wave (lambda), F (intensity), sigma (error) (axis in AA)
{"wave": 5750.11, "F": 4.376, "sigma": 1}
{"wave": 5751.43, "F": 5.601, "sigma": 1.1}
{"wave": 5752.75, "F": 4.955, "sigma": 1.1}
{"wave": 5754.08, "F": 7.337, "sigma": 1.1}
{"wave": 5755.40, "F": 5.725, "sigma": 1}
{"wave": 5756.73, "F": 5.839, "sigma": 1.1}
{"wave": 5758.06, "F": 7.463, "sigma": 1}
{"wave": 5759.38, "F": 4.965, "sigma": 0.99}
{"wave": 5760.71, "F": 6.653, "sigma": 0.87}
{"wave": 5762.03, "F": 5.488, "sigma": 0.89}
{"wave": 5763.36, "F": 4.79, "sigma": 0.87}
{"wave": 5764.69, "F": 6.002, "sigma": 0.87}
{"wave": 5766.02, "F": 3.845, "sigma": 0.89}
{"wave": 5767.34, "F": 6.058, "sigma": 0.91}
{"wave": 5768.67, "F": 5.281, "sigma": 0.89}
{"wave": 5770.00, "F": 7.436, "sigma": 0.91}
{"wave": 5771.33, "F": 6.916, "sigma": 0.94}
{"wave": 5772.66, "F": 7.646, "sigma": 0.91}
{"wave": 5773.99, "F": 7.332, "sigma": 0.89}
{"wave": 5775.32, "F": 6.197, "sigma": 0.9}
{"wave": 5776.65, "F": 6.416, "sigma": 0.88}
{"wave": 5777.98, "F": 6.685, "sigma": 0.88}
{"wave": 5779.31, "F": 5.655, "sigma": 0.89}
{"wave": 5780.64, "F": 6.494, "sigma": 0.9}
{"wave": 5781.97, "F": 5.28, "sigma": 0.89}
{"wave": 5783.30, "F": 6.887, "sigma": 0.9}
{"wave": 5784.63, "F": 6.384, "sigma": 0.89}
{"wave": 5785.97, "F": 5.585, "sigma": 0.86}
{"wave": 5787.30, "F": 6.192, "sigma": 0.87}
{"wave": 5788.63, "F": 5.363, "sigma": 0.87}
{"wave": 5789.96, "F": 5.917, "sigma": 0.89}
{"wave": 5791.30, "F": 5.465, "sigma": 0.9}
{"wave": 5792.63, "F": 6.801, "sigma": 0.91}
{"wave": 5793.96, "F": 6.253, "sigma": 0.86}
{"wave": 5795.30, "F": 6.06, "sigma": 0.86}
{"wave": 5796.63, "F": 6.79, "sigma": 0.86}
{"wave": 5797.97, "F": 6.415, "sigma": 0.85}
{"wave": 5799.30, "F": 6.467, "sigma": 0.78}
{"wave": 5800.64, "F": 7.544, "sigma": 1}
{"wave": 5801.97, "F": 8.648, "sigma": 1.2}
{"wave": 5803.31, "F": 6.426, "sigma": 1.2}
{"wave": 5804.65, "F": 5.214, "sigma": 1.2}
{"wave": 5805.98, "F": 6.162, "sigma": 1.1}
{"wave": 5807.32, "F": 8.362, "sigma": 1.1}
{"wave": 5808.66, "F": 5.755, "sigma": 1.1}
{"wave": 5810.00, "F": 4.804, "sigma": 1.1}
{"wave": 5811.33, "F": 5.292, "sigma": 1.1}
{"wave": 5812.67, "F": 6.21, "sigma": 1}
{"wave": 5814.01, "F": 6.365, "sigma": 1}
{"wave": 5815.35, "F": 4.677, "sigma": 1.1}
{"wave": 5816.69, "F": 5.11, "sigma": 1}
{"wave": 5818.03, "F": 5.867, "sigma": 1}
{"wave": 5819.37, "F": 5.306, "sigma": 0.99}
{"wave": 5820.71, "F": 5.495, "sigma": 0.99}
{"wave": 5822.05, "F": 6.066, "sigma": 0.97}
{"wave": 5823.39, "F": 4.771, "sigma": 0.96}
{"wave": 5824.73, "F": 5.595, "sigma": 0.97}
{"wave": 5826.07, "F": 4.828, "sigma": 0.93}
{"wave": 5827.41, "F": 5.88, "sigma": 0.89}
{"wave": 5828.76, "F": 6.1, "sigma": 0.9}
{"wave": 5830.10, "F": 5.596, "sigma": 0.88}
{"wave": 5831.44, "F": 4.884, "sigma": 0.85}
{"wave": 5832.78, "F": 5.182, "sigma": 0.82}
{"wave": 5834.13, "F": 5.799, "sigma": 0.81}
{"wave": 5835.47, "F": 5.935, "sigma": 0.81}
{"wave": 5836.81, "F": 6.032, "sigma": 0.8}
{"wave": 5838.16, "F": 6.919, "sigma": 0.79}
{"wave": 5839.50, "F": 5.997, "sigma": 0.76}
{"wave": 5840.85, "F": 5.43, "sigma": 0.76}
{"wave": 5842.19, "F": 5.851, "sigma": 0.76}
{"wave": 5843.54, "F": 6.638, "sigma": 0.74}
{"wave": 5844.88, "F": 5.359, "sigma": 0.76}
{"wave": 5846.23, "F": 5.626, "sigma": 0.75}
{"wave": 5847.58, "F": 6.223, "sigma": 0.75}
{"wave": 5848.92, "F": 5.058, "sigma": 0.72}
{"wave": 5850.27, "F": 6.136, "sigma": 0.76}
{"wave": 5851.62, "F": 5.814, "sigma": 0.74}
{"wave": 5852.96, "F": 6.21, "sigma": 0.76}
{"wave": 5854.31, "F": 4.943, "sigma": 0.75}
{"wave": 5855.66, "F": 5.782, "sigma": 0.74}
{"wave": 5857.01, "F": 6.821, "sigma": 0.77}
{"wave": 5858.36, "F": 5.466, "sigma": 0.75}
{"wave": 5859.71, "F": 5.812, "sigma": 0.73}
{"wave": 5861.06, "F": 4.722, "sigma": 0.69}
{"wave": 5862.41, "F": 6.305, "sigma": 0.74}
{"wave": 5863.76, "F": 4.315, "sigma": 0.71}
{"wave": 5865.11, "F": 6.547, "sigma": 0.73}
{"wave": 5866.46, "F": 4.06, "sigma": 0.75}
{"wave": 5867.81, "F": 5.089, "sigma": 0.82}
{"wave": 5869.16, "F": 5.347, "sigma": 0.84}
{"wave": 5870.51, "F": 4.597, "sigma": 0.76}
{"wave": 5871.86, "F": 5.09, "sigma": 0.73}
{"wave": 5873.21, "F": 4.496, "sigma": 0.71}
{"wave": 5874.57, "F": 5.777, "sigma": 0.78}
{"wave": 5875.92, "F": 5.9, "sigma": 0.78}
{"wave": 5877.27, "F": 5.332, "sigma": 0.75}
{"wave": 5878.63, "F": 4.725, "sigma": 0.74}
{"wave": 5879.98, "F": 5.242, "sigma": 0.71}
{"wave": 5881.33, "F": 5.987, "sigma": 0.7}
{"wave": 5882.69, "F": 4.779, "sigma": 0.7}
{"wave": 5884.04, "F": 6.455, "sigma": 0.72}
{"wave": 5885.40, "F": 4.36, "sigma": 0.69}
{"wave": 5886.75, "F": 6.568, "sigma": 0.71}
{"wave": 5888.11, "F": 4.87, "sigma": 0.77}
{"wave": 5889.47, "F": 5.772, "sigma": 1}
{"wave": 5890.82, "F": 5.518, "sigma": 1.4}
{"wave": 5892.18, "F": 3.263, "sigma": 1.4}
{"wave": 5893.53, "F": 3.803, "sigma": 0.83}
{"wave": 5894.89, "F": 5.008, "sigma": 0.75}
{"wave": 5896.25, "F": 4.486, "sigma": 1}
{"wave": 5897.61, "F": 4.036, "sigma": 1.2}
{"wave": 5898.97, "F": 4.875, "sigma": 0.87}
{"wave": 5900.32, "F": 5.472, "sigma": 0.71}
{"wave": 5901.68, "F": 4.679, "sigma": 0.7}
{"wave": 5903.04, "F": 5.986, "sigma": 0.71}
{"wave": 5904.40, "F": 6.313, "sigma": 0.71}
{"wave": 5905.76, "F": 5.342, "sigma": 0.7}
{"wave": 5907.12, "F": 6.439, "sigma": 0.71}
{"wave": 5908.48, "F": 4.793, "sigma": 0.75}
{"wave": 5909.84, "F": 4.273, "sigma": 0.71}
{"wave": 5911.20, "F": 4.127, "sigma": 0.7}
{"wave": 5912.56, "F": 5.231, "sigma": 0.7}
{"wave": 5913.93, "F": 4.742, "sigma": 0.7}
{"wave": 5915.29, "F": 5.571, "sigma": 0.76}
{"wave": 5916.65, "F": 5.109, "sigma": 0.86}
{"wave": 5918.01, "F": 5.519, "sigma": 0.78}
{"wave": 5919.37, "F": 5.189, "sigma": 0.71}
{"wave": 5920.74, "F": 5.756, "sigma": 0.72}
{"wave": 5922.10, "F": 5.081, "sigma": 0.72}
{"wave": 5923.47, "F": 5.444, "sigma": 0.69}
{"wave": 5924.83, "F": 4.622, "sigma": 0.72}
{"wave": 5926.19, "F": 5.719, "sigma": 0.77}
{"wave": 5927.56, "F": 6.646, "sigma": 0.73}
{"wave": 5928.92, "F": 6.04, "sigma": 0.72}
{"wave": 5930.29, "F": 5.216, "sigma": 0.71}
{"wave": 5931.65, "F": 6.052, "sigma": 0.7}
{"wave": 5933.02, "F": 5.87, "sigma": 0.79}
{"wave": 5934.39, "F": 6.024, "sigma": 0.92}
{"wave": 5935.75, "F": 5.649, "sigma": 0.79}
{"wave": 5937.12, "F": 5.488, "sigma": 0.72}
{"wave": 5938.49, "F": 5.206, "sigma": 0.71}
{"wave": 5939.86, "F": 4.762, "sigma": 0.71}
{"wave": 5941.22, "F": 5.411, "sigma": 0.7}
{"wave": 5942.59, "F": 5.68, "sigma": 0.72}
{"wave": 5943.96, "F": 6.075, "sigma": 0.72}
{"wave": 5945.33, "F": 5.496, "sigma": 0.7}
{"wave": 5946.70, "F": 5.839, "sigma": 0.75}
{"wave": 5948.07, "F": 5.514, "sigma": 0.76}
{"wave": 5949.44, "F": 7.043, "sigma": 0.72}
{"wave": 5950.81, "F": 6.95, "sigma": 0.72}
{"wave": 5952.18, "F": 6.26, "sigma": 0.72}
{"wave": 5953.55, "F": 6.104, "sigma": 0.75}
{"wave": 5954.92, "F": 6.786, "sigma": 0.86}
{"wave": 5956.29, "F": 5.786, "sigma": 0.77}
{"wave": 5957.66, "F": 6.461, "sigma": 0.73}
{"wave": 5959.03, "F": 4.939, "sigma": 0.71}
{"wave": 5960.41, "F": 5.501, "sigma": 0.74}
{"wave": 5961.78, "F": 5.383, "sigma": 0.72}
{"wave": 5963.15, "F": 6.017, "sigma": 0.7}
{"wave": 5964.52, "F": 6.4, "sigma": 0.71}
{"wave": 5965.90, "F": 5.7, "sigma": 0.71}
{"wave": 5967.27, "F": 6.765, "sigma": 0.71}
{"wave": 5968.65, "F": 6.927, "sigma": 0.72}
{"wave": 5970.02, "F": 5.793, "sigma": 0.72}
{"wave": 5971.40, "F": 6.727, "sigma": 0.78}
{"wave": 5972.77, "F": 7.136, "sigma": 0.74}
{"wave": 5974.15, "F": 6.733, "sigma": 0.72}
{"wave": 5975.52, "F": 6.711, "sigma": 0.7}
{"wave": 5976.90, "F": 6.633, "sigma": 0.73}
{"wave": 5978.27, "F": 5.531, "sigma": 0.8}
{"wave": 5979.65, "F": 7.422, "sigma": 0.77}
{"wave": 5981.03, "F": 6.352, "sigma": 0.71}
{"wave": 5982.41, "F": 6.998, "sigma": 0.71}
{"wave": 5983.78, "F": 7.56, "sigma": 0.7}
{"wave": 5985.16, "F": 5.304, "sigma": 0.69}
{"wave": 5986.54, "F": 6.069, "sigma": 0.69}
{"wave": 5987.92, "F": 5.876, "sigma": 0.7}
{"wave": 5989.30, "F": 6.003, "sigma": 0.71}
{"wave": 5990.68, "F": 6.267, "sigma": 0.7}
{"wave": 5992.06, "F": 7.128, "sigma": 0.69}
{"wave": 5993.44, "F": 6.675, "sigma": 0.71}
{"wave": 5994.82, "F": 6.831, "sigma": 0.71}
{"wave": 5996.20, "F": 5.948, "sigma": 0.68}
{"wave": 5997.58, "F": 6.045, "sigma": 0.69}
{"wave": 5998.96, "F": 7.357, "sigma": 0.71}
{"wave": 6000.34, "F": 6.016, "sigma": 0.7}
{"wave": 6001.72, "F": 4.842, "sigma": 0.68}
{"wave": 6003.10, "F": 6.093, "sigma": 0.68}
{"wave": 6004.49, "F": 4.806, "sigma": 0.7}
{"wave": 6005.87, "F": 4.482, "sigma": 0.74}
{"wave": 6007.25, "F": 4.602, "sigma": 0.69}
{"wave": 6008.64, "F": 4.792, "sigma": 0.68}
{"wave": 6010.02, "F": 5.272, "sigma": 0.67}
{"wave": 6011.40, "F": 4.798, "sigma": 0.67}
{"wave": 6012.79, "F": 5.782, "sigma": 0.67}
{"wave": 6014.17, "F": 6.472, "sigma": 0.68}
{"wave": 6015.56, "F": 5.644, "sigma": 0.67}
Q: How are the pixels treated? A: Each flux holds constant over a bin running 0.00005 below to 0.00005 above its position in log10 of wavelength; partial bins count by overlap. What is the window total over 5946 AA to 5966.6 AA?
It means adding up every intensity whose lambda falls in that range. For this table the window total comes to 91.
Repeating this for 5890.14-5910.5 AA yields 74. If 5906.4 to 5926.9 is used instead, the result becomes 78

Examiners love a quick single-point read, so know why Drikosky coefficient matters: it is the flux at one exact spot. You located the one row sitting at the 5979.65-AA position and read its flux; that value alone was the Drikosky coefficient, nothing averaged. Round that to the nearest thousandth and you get 7.422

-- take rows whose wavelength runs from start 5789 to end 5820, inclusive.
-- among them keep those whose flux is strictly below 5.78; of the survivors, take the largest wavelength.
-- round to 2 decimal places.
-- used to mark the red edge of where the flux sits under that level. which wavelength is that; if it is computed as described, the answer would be 5819.37 AA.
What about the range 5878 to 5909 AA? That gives 5908.48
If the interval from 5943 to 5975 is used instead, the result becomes 5965.90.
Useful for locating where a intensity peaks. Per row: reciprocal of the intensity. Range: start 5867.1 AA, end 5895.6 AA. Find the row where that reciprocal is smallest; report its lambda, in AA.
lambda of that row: 5886.75 AA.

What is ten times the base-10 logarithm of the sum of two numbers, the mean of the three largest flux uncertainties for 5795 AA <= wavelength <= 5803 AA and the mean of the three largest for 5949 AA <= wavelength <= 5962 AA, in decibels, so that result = 2.58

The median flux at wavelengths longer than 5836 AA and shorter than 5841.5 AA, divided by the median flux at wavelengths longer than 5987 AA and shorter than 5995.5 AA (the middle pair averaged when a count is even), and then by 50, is 0.0186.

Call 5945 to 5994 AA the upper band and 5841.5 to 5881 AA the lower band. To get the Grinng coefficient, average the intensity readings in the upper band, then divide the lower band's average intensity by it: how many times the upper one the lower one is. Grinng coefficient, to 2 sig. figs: 0.87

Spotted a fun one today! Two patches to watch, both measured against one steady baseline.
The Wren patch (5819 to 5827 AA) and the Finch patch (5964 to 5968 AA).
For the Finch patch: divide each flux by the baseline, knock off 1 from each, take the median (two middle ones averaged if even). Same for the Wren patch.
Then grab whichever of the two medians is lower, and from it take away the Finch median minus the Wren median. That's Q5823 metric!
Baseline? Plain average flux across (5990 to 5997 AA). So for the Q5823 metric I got -0.33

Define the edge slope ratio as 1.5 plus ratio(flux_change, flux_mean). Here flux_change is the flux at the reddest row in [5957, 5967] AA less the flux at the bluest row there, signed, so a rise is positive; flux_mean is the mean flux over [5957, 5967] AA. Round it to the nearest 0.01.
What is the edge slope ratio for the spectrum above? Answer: 1.37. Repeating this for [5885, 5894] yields 1.39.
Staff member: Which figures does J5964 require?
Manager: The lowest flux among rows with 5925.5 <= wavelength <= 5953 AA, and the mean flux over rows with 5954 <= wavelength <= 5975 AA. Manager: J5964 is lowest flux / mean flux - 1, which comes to -0.23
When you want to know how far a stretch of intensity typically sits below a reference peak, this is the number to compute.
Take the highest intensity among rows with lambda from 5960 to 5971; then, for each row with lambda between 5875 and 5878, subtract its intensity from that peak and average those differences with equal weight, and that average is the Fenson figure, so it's 1.31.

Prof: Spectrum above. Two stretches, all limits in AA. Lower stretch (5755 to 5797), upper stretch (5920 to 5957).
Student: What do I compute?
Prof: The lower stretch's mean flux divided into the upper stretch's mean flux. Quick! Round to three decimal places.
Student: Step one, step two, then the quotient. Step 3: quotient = 0.947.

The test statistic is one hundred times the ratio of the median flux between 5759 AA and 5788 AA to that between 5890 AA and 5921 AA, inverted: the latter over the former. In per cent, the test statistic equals 82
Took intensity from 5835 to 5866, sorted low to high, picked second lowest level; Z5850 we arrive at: 4.722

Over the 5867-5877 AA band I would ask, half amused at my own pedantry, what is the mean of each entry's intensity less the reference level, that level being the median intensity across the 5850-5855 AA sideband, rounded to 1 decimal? -0.8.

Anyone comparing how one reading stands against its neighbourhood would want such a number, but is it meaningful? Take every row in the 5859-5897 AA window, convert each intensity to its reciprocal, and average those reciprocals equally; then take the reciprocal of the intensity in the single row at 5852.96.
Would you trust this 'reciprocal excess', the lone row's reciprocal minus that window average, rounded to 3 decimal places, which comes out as -0.039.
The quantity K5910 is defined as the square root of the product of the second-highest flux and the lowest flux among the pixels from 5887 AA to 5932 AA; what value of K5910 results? 4.6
